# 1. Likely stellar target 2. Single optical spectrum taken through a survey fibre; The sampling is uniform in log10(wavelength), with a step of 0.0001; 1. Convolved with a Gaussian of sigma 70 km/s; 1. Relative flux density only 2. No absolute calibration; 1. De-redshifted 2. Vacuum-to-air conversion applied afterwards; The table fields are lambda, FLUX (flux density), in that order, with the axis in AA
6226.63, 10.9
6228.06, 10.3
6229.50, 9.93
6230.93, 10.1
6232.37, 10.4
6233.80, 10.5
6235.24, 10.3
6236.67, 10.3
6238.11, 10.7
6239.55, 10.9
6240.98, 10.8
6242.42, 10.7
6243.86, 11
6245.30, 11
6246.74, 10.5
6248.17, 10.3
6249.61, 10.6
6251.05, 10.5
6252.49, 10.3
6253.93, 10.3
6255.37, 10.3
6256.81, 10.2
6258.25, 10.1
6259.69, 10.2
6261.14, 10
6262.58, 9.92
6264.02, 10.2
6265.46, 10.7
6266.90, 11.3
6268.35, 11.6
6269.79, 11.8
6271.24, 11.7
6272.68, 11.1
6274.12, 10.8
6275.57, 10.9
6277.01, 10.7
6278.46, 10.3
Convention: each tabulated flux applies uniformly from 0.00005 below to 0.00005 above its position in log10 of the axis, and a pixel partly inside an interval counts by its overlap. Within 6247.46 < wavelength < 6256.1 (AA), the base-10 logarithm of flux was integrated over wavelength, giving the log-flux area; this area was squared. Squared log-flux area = 77.1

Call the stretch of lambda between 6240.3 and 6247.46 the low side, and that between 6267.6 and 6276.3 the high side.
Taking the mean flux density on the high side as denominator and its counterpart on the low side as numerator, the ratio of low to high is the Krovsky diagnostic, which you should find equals 0.95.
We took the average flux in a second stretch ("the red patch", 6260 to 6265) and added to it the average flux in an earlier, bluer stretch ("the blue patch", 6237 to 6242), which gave 20.8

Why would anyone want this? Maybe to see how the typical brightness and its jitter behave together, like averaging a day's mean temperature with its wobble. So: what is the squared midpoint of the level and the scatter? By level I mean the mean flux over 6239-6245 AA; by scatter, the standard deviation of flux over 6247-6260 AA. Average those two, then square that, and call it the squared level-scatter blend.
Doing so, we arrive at 30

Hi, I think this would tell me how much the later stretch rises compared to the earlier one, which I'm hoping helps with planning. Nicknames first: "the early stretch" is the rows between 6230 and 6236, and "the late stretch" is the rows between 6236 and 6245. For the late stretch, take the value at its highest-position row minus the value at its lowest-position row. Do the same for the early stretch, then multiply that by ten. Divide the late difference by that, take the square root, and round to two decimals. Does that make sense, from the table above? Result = 0.59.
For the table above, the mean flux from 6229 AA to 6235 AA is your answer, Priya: 10.2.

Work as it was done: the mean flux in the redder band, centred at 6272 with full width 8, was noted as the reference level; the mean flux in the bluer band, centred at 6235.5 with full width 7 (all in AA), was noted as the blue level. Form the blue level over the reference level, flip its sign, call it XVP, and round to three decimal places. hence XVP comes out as -0.923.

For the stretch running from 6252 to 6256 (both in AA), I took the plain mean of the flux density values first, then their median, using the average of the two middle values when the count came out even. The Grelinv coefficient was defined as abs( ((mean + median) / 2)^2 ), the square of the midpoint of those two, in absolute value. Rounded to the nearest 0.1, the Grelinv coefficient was 106.1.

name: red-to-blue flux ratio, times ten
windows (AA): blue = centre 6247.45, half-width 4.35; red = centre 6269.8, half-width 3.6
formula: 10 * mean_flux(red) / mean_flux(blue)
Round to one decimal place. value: 10.8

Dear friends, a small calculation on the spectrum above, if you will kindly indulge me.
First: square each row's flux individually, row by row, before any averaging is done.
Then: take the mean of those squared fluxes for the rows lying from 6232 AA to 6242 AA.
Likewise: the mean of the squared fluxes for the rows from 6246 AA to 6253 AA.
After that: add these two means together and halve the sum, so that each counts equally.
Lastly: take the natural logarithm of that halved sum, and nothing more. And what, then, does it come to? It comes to 4.70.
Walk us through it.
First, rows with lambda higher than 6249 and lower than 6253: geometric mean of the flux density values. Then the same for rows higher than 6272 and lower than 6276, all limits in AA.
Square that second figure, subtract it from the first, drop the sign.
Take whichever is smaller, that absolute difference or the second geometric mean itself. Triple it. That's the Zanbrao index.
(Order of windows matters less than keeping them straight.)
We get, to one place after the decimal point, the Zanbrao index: 32.8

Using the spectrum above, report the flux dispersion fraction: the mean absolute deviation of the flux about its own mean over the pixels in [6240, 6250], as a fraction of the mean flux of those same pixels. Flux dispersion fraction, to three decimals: 0.019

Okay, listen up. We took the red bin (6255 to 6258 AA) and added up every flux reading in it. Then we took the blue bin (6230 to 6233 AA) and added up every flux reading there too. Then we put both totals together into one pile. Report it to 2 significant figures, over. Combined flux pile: 41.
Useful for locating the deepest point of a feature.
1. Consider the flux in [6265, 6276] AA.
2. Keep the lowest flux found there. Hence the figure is 10.7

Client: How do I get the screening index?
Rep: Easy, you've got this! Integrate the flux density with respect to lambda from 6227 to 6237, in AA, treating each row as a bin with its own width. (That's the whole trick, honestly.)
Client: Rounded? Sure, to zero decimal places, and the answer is 103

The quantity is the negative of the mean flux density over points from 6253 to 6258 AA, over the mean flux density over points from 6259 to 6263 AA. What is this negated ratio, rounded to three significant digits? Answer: -1.02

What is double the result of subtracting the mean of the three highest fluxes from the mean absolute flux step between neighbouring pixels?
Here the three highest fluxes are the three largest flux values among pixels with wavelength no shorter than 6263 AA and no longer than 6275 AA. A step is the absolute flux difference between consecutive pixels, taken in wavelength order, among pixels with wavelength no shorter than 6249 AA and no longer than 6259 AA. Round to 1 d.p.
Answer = -23.2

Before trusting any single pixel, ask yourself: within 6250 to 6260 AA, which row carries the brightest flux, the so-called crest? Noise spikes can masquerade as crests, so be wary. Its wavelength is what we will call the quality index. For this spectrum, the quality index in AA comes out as 6251.05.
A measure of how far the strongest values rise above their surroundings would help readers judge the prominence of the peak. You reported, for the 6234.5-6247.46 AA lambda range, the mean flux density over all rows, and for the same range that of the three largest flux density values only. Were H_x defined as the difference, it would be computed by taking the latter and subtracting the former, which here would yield 0.28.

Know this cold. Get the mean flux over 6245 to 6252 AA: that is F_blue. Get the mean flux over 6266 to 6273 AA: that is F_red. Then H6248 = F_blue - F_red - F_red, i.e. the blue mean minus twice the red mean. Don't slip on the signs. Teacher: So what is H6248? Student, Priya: -12.4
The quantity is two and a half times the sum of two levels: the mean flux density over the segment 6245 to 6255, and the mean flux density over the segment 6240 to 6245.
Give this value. 53.3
